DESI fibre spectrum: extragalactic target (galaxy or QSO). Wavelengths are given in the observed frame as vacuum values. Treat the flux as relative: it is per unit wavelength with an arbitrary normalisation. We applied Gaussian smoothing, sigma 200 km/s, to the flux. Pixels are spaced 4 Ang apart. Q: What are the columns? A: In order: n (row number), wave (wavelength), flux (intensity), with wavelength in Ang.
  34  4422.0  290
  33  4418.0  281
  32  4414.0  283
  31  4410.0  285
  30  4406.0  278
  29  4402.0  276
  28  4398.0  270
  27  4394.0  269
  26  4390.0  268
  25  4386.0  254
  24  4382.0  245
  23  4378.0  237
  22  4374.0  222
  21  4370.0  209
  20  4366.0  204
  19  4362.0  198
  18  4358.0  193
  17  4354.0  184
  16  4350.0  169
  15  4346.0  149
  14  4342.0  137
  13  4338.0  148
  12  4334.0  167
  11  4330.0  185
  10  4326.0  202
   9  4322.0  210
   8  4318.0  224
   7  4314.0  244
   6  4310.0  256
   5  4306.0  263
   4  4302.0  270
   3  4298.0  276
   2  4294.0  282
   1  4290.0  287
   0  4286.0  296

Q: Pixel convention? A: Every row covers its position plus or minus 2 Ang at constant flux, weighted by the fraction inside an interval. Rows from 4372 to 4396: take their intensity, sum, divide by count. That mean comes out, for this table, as 249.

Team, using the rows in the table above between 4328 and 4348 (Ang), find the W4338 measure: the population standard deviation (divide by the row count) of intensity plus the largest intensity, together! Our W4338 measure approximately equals 202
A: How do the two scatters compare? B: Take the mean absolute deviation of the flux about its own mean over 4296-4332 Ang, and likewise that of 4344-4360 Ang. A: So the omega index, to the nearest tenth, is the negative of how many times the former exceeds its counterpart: -1.9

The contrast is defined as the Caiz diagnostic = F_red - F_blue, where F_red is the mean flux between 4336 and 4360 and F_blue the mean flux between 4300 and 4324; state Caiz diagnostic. -81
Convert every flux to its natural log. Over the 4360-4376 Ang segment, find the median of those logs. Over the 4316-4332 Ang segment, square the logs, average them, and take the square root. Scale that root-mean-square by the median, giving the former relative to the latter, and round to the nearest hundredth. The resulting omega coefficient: 1.00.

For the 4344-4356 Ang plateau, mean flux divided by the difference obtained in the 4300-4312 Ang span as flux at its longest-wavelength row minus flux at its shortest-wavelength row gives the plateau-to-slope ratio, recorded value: -12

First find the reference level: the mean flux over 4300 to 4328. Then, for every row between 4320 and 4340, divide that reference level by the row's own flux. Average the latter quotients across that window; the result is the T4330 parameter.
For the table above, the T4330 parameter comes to 1.33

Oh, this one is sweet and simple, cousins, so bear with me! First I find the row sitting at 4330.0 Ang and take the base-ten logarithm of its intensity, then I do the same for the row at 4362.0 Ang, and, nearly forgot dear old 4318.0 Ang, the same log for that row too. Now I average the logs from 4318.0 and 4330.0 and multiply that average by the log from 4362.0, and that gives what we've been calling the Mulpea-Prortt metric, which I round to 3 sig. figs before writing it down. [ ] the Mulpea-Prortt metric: 5.30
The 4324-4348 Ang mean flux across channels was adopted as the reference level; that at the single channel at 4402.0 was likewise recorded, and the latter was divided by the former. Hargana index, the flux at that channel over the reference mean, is 1.7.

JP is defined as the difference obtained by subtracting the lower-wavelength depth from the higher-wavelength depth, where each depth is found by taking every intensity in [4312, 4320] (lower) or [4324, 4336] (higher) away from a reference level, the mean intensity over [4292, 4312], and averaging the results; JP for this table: 49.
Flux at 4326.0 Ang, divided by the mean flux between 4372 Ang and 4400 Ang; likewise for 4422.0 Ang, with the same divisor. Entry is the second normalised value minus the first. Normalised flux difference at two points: 0.35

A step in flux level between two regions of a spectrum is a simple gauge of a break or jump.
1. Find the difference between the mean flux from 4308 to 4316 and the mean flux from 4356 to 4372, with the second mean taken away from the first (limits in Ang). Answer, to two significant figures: 49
